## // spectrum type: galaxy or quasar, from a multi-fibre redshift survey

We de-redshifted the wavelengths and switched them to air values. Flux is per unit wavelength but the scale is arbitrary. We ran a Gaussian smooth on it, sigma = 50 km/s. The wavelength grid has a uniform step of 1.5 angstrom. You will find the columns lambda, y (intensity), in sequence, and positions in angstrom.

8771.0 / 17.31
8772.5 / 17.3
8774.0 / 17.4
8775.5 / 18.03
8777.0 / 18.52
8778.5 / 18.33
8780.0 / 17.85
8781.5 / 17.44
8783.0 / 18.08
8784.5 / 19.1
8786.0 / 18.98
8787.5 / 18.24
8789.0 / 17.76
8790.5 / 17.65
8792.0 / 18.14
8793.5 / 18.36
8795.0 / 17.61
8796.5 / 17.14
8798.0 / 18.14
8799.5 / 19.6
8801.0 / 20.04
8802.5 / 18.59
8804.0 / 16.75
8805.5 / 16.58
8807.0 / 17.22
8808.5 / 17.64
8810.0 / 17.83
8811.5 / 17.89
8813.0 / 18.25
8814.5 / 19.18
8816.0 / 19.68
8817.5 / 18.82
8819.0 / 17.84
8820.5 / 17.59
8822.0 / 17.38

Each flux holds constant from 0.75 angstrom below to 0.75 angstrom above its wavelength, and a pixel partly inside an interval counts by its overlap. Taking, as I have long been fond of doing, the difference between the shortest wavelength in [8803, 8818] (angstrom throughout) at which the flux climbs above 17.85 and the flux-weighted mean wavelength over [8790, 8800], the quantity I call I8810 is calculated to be 16.4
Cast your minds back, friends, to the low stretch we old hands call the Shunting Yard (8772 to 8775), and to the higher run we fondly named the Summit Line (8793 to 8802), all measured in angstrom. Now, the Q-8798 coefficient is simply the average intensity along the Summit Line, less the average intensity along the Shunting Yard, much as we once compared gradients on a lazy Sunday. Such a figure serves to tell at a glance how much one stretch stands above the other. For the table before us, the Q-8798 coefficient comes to 1.1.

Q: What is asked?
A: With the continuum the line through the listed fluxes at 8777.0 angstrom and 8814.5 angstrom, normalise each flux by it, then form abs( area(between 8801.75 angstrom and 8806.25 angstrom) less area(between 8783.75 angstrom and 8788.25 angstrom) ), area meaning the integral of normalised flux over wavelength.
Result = 0.42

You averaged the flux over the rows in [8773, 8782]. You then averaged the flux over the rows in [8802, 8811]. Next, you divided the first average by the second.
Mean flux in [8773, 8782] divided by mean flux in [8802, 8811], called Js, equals 1.03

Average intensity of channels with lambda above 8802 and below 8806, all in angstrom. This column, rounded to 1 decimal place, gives 17.3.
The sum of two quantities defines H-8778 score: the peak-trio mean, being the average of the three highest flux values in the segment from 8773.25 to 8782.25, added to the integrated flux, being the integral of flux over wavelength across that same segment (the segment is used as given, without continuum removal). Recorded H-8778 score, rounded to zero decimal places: 180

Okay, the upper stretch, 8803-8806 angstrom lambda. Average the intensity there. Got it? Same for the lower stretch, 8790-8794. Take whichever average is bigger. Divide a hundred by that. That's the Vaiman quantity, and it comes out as 5.54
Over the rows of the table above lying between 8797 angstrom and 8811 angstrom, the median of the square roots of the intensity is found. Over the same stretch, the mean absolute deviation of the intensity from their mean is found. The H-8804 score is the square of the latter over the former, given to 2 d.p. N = 0.21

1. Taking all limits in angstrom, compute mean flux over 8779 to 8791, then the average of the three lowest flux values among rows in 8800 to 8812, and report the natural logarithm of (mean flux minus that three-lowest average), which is 0.3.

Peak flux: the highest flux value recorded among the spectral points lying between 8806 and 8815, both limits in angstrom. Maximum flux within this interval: 19.18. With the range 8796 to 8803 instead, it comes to 20.04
